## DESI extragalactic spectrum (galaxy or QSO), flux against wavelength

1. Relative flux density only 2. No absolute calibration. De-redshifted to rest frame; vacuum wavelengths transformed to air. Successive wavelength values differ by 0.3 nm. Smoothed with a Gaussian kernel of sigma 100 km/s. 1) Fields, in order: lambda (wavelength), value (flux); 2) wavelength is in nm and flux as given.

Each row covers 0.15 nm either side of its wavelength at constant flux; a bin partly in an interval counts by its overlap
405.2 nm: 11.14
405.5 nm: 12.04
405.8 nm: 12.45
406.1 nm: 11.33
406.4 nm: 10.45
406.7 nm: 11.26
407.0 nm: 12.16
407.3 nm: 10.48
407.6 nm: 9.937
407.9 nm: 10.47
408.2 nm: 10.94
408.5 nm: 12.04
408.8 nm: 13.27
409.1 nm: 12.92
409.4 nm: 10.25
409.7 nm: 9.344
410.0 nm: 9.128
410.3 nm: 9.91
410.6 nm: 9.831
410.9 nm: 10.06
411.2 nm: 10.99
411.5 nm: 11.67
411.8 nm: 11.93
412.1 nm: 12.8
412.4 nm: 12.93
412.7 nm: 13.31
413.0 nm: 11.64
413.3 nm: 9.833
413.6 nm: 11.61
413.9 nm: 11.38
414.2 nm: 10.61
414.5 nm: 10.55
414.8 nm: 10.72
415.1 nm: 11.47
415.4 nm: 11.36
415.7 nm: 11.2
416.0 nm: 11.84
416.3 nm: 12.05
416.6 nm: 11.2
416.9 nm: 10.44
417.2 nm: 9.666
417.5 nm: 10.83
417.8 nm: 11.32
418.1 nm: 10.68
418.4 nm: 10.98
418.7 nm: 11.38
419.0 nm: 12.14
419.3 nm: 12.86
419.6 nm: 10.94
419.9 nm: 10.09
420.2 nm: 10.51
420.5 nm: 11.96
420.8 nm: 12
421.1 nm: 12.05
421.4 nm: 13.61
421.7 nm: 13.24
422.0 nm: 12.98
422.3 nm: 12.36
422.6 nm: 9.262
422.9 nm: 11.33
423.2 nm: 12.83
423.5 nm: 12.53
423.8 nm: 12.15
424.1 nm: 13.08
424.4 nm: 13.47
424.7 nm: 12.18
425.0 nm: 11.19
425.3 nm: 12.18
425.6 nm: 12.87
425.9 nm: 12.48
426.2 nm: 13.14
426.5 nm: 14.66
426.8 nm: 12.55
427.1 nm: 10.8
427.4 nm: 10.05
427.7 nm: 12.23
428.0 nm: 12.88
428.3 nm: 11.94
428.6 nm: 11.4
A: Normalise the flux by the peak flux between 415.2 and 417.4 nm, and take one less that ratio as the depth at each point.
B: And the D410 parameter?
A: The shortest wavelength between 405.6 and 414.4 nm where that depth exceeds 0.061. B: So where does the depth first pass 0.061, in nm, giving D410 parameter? 406.4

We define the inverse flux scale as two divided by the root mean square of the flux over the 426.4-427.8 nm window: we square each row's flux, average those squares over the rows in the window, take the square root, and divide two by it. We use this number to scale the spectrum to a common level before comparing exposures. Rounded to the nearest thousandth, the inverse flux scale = 0.164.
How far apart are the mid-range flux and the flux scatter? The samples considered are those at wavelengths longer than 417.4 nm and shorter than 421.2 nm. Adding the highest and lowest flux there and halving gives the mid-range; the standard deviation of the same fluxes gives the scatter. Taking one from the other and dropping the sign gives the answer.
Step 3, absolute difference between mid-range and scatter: 10.7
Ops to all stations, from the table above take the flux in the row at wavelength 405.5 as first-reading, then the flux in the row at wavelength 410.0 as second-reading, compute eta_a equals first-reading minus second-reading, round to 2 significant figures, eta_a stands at 2.9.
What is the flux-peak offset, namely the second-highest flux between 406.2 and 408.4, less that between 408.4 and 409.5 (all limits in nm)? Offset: -1.7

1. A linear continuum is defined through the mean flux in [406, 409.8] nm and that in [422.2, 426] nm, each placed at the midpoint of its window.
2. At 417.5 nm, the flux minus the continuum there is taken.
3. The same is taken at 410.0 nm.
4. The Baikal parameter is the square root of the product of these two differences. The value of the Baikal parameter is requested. 1.40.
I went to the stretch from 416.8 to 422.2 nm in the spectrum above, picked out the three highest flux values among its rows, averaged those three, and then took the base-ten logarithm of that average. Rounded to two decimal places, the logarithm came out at 1.12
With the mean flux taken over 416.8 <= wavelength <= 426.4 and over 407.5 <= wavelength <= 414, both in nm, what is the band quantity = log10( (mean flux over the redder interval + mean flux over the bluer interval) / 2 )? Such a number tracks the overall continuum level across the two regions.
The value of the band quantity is 1.06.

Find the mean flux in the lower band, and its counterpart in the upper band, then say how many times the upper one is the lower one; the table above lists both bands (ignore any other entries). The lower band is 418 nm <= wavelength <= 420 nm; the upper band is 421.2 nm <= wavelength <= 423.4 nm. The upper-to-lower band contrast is 1.08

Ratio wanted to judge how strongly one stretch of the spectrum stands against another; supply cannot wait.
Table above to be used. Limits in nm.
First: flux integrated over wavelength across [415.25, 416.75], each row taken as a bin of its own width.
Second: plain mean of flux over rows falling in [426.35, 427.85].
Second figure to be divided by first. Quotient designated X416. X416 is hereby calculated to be 0.70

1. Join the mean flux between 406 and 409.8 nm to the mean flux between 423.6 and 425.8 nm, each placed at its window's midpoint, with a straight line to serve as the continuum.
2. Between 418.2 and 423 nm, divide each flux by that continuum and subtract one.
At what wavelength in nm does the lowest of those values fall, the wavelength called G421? 422.6 nm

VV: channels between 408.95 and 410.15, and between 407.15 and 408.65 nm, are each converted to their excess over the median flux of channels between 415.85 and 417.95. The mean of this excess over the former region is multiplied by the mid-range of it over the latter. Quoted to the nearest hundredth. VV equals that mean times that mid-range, 0.17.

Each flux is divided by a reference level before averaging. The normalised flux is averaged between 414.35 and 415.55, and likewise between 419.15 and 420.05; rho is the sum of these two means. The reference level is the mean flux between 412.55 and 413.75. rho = 1.92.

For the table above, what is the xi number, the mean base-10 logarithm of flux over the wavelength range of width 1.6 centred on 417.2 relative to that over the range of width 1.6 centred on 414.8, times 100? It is 99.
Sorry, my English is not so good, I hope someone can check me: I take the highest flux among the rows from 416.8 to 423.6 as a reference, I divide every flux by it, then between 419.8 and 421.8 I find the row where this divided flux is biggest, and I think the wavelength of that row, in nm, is 421.4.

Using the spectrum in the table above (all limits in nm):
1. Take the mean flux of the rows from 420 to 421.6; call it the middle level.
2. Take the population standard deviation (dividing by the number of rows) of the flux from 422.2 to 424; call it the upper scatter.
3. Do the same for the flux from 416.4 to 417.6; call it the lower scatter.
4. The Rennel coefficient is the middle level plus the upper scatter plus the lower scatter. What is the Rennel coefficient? 13.8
